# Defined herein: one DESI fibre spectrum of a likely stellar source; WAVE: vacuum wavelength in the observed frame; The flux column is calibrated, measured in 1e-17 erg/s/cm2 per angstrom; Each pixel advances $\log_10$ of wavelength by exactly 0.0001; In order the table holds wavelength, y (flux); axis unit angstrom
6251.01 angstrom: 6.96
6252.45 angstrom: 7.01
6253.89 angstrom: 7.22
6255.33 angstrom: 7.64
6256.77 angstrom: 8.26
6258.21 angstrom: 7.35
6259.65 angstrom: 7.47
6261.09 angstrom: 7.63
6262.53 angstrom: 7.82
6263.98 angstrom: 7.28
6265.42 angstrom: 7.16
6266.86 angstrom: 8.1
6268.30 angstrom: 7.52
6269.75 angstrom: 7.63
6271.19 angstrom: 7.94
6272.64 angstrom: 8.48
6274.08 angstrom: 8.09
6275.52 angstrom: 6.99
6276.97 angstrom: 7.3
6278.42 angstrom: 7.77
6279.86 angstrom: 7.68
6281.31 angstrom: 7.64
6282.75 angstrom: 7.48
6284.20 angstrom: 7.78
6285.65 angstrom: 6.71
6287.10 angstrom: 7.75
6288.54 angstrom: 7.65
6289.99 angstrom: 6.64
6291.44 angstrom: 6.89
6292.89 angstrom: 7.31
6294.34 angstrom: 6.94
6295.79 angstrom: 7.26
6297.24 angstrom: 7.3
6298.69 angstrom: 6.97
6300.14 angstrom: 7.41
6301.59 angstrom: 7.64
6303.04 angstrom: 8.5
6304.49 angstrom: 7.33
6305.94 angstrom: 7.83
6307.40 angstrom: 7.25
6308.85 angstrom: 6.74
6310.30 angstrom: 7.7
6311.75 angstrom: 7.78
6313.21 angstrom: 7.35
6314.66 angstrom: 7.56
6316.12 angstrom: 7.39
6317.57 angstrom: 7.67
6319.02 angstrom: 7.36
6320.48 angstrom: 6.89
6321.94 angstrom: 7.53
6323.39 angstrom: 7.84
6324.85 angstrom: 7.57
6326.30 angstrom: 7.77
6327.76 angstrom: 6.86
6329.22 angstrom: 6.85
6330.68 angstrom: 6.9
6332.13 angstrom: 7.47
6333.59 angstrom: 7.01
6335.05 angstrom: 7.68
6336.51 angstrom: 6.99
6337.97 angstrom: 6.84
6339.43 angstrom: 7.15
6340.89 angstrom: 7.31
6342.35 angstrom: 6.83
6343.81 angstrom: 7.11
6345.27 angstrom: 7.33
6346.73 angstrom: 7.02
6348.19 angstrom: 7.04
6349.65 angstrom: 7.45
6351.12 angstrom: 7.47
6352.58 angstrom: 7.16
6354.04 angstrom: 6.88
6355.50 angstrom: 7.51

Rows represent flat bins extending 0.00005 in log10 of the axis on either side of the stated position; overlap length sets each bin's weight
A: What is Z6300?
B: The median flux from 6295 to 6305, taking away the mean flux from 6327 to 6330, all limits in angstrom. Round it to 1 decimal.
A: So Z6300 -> 0.5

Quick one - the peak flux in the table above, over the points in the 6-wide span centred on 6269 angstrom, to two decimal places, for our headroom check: 8.10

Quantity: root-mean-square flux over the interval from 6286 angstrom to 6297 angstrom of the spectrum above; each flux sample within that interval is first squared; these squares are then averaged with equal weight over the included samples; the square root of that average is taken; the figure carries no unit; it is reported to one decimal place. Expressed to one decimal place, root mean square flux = 7.2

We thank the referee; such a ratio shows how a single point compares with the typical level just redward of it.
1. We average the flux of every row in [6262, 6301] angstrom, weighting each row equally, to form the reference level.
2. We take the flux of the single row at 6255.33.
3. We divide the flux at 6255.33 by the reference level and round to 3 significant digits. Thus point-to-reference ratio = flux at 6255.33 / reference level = 1.02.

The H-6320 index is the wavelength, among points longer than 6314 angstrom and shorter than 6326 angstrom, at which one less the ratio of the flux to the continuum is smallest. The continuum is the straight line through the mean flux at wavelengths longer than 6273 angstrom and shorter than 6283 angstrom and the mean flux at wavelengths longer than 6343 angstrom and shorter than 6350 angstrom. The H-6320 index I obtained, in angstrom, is 6323.39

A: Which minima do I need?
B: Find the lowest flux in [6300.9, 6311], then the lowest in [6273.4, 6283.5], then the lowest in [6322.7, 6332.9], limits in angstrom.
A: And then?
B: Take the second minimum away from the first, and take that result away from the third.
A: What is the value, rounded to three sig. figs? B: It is 7.10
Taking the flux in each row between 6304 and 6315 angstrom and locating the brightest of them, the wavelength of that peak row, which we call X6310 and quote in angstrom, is 6305.94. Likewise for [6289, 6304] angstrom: 6303.04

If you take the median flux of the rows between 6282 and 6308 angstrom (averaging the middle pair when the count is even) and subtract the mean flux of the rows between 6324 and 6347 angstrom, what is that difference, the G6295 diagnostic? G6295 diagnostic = 0.15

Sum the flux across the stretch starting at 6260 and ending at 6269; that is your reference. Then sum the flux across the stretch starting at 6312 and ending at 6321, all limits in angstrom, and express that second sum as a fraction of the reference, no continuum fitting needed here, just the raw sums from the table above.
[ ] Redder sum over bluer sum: 0.972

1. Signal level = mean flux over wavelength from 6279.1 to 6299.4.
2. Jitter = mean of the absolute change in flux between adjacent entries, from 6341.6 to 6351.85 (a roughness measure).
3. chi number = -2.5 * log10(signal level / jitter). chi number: -3.85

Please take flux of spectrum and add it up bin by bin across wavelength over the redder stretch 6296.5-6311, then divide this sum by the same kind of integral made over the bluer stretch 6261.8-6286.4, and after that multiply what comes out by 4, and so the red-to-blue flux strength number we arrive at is 2.3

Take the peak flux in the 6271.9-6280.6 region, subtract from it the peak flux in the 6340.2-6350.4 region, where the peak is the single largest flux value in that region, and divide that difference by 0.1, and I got 10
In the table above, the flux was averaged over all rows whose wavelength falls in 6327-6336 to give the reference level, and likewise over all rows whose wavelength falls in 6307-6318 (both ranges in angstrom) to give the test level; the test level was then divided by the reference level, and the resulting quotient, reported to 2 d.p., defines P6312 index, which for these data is 1.04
